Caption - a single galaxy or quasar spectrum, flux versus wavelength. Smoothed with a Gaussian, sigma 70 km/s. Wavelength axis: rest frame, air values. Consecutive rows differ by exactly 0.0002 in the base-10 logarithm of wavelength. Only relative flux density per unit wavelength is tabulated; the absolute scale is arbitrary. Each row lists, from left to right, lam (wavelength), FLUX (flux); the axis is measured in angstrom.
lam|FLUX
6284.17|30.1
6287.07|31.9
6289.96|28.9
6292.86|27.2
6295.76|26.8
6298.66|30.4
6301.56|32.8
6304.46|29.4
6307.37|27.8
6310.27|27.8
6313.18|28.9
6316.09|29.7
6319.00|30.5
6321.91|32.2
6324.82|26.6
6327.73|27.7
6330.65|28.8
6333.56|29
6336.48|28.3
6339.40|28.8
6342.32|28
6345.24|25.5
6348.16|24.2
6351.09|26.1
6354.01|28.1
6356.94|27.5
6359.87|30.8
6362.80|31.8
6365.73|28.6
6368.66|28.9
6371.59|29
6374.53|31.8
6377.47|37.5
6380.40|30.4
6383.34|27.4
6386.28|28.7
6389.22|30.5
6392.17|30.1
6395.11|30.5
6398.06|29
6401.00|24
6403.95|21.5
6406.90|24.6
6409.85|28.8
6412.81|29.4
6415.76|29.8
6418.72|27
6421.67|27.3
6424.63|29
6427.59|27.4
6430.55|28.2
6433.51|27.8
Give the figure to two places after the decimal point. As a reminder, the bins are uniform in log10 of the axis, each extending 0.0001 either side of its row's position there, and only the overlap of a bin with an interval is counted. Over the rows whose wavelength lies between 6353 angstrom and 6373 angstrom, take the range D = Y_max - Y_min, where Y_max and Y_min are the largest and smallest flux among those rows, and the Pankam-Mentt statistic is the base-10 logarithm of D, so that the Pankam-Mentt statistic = 0.63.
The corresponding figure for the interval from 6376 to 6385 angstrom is 1.00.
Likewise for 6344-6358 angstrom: 0.59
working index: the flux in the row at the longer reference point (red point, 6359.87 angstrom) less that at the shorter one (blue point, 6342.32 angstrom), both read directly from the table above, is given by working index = 3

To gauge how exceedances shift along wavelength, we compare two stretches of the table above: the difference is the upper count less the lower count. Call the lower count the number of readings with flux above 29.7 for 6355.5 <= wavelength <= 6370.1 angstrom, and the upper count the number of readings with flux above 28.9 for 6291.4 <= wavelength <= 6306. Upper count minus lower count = 1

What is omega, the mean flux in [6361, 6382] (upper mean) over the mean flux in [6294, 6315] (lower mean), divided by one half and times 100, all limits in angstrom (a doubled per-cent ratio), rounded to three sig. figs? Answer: 214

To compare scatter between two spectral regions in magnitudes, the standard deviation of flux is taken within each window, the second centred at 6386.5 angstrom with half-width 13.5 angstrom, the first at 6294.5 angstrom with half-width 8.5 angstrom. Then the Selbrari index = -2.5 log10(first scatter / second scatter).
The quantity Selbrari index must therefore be 0.2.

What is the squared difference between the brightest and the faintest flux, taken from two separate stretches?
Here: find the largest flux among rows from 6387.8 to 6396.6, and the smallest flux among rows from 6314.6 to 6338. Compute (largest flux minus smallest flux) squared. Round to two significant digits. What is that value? 15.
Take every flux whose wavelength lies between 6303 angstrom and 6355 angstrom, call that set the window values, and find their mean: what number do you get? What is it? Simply 28.2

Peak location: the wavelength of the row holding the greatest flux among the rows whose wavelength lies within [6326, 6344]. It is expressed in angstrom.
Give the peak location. 6333.56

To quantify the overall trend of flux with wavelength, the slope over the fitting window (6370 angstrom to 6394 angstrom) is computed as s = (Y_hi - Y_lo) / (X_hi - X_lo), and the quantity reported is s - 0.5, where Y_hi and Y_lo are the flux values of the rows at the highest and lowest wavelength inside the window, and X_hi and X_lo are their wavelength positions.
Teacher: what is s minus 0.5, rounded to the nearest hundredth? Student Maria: -0.45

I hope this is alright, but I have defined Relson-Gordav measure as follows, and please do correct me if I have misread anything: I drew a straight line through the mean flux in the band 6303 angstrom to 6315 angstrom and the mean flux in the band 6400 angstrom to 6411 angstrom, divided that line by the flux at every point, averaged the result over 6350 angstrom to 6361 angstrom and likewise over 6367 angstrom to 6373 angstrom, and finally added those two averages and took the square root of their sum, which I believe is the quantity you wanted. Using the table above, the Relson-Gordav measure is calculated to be 1.36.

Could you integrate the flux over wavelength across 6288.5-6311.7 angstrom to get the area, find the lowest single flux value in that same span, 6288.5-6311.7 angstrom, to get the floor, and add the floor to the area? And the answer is 697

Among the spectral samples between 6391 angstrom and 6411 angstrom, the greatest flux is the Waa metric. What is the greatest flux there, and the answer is 30.5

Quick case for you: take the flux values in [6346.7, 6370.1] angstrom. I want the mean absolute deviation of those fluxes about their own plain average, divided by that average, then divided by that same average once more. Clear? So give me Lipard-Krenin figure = 0.0022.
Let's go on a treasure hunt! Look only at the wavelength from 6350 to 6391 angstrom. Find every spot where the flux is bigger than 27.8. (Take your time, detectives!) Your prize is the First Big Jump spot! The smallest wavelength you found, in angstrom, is 6354.01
